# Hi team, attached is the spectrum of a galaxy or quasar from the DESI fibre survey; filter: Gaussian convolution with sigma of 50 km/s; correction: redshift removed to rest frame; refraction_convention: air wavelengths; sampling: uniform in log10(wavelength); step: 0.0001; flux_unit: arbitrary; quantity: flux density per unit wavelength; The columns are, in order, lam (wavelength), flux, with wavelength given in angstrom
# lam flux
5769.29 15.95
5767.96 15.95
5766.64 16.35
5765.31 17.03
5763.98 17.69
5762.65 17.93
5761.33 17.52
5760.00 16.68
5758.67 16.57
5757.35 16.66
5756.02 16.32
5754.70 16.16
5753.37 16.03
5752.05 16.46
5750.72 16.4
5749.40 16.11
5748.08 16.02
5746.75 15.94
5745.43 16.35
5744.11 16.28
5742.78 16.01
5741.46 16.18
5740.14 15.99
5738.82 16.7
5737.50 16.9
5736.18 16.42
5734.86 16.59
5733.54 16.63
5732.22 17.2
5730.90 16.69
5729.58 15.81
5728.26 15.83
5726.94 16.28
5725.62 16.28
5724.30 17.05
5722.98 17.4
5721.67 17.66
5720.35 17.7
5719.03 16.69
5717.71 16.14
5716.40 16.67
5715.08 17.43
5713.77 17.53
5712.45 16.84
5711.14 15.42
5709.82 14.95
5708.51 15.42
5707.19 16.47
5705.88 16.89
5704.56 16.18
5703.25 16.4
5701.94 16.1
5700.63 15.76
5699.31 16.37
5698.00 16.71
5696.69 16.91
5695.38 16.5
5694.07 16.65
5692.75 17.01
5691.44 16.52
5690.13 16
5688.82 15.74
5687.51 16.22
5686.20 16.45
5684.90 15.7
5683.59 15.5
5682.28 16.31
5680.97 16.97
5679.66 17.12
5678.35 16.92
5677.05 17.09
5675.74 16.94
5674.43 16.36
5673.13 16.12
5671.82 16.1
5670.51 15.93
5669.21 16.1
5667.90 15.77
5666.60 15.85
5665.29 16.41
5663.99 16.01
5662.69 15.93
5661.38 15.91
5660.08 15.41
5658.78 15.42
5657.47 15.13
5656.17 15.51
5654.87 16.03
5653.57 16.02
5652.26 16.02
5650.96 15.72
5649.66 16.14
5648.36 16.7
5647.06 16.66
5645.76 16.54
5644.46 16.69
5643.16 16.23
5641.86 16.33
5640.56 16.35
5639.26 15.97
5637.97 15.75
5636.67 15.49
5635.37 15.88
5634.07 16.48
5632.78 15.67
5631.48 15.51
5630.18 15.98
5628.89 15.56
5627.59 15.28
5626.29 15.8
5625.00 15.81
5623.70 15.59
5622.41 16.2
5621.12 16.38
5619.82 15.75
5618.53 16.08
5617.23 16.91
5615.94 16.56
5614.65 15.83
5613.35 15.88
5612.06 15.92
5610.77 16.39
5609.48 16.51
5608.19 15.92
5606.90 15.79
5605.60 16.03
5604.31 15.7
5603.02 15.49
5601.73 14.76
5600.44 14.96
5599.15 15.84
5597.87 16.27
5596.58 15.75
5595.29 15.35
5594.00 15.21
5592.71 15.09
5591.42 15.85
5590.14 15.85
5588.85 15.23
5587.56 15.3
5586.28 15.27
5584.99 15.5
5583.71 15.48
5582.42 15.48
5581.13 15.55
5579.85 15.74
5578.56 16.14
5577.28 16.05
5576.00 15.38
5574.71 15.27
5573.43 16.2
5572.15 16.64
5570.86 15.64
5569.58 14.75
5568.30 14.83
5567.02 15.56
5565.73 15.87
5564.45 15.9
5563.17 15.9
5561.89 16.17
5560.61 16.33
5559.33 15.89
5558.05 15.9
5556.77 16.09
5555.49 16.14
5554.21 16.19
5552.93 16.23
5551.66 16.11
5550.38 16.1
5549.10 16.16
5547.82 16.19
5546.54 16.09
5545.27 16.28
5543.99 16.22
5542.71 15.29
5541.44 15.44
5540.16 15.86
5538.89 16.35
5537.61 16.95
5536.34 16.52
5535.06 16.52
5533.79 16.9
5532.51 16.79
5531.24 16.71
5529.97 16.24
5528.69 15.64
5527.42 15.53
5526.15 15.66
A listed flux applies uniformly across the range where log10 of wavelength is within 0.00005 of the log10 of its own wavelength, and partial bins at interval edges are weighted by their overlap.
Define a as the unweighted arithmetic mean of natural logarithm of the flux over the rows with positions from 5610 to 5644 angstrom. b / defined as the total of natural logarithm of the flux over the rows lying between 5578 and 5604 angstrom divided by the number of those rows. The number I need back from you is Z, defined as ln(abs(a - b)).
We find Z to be -3.5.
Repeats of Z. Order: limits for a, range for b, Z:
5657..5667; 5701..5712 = -4.3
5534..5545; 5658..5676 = -4.9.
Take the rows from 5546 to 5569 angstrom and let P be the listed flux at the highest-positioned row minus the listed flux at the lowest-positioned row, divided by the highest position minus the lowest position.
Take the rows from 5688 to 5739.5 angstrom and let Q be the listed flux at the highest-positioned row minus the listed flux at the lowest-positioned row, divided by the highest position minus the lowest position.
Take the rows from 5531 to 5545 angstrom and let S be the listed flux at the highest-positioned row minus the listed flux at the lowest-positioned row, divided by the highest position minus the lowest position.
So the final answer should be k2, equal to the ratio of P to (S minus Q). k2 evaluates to 1.0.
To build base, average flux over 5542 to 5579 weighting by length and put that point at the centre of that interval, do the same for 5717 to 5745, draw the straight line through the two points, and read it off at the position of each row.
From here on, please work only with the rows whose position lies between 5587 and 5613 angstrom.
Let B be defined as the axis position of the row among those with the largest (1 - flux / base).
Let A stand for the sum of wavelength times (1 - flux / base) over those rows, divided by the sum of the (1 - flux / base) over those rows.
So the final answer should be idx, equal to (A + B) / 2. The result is 5598.9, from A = 5596.1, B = 5601.73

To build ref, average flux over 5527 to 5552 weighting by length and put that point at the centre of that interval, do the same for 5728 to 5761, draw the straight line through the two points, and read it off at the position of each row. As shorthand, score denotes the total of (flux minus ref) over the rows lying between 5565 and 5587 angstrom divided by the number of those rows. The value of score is -0.62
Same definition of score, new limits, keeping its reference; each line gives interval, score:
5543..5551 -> -0.03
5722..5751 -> 0.04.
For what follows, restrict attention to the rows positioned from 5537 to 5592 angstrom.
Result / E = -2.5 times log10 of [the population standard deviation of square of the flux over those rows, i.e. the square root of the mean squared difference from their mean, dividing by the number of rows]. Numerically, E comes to -2.9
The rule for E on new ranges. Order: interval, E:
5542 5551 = -2.5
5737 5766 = -3.2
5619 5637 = -2.6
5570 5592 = -2.7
